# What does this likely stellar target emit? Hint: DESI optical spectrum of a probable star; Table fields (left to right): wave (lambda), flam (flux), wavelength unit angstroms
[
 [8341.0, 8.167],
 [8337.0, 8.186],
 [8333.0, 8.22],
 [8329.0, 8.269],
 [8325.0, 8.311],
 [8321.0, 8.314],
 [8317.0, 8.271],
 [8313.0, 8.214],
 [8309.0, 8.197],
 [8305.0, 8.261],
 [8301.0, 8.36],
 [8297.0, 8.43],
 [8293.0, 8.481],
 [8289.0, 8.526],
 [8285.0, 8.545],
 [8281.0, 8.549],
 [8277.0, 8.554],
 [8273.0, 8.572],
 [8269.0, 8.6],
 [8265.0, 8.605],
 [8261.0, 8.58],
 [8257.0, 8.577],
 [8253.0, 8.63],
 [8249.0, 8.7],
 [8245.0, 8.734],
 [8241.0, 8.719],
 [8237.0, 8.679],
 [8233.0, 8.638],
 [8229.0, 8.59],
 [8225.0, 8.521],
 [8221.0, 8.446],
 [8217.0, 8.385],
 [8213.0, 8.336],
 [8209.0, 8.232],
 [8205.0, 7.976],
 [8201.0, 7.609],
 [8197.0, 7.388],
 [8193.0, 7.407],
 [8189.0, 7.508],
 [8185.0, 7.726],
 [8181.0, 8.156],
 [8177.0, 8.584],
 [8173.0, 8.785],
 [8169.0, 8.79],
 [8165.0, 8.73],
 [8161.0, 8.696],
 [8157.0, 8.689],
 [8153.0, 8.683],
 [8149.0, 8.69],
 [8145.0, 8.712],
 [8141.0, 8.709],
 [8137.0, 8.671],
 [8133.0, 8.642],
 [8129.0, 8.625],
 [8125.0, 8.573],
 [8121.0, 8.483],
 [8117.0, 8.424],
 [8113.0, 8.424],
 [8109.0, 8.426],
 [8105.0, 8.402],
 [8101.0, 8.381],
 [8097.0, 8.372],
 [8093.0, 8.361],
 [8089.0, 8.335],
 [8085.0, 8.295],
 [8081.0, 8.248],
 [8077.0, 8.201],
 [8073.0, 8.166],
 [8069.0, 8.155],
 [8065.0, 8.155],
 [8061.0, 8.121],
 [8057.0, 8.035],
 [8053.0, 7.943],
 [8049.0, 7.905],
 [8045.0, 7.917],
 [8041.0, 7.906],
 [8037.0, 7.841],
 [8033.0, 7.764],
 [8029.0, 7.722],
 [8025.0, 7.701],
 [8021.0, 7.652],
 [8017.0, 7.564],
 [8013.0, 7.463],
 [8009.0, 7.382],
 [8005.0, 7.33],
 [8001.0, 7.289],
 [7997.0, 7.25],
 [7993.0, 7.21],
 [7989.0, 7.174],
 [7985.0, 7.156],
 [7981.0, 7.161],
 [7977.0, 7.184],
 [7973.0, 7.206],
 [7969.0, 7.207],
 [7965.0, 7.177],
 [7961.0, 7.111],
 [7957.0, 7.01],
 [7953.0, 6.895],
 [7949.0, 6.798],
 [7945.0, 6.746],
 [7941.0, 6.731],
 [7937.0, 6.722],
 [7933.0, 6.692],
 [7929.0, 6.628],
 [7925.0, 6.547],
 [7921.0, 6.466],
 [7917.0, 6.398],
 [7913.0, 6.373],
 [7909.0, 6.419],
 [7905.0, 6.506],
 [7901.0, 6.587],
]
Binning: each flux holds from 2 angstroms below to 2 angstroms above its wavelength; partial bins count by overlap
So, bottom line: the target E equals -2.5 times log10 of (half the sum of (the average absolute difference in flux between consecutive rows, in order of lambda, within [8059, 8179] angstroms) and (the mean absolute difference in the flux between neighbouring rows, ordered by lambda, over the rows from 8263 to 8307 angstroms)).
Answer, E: 3.69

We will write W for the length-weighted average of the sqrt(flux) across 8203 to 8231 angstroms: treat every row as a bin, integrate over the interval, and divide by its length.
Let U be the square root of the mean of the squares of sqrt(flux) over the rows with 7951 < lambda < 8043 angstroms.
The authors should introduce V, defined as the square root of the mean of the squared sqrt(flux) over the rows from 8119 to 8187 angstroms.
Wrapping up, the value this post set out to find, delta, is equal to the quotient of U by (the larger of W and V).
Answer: 0.93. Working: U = 2.71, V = 2.93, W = 2.89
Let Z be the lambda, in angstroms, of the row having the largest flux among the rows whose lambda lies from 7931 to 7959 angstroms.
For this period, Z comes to 7957.0 angstroms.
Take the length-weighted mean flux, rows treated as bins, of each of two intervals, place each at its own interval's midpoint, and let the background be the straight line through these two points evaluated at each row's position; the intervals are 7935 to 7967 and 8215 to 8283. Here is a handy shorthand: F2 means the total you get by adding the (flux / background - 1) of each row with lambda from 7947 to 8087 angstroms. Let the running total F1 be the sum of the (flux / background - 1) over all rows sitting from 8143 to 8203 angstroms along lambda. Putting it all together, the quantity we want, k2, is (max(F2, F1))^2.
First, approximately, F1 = 0.2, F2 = 1.4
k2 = 2.08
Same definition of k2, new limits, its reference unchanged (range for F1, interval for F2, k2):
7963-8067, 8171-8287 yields 1.07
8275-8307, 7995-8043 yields 0.22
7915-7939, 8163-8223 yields 0.03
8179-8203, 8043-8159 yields 5.35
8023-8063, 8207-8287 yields 0.39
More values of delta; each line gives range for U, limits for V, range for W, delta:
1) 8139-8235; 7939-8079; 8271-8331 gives 1.00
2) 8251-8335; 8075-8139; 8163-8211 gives 1.00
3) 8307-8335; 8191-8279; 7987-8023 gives 0.99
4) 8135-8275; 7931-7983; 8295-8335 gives 1.01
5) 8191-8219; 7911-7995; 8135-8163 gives 0.95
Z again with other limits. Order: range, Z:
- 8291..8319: 8293.0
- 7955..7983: 7969.0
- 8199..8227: 8225.0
